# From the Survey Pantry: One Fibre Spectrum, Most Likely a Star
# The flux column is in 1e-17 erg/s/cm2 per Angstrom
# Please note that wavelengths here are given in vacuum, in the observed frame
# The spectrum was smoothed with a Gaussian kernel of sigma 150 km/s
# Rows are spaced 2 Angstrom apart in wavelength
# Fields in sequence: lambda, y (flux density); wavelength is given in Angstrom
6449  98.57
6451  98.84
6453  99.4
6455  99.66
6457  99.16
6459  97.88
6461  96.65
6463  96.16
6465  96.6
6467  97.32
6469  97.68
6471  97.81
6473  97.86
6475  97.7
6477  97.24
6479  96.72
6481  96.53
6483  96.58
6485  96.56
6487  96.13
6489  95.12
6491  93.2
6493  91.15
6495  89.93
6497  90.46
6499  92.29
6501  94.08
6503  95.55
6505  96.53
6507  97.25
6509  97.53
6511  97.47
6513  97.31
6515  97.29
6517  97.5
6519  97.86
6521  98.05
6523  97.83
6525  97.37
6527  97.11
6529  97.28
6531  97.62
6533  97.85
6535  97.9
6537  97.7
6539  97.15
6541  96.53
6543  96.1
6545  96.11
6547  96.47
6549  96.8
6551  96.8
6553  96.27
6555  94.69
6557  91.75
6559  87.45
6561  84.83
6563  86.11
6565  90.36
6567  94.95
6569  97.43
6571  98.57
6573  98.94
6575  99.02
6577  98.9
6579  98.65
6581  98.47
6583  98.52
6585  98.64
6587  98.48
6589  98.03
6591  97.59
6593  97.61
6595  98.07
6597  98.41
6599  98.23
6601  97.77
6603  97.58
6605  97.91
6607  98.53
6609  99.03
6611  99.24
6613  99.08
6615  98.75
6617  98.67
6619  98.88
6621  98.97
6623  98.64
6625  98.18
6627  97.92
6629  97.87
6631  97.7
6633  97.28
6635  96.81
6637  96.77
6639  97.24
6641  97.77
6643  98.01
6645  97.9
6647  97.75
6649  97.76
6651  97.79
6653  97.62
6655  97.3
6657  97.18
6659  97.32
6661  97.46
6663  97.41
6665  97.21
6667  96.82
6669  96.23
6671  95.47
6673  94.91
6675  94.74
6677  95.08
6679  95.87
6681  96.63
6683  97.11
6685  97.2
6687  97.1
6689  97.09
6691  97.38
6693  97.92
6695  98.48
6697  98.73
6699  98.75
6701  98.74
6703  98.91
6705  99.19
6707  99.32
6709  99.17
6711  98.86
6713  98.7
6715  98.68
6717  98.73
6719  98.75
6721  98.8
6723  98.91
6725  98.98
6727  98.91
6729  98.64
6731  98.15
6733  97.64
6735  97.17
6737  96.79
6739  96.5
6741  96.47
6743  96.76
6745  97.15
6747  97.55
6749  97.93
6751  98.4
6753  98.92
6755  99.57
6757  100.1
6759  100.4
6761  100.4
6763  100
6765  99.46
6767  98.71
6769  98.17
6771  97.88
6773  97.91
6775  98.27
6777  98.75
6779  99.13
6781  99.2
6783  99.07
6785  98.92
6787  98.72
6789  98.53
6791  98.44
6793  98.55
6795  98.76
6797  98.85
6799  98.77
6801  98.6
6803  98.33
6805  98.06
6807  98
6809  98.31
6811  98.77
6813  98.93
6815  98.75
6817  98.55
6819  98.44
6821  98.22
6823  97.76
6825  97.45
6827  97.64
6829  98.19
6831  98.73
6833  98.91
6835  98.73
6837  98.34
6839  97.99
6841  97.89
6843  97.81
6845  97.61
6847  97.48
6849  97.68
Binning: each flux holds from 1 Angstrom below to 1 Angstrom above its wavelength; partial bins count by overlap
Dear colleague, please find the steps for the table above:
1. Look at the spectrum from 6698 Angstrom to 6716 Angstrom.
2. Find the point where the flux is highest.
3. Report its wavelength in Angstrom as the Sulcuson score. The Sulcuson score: 6707 Angstrom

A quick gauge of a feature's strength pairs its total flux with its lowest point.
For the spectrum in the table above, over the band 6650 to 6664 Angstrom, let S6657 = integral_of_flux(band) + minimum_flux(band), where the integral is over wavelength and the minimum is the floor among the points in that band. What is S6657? 1461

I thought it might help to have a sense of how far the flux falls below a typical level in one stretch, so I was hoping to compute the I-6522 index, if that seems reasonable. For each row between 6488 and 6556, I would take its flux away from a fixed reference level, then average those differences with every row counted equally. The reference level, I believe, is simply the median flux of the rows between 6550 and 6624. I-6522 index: 2.3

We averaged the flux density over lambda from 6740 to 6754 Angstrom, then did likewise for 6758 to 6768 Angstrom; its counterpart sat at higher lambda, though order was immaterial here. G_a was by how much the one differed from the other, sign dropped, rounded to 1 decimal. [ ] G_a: 2.2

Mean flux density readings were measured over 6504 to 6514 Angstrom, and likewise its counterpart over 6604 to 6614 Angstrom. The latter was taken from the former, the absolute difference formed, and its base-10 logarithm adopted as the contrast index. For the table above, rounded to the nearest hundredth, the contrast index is 0.19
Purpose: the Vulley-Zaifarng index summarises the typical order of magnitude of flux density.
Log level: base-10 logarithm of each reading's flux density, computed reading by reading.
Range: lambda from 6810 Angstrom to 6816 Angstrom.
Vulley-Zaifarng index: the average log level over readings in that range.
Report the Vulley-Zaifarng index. 1.99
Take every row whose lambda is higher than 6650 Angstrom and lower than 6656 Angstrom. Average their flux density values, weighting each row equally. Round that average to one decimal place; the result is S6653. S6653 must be 97.6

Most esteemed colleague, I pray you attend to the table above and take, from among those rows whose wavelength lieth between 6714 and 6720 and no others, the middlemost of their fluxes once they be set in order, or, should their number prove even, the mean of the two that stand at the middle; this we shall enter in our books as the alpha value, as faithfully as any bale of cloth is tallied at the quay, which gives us 98.7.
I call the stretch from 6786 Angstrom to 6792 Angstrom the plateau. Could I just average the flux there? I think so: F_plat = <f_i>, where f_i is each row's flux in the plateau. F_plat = 98.6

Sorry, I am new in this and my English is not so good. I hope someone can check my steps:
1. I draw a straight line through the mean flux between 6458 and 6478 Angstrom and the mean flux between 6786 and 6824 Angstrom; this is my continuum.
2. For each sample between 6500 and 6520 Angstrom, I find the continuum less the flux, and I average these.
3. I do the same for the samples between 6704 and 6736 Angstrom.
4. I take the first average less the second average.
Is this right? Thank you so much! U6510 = 1.1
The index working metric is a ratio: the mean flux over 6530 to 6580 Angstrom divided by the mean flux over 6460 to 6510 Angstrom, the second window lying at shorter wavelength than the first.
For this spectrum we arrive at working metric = 1.00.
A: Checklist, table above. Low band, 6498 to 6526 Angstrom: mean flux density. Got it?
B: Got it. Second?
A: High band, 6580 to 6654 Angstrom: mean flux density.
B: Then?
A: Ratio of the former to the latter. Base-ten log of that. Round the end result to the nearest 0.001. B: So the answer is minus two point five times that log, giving 0.015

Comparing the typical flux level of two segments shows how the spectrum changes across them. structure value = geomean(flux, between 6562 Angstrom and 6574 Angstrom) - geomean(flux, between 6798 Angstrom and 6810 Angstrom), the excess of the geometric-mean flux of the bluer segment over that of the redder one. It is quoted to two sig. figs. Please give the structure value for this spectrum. -4.1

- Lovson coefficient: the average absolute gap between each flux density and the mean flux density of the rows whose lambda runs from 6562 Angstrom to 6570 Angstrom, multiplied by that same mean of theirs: 367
